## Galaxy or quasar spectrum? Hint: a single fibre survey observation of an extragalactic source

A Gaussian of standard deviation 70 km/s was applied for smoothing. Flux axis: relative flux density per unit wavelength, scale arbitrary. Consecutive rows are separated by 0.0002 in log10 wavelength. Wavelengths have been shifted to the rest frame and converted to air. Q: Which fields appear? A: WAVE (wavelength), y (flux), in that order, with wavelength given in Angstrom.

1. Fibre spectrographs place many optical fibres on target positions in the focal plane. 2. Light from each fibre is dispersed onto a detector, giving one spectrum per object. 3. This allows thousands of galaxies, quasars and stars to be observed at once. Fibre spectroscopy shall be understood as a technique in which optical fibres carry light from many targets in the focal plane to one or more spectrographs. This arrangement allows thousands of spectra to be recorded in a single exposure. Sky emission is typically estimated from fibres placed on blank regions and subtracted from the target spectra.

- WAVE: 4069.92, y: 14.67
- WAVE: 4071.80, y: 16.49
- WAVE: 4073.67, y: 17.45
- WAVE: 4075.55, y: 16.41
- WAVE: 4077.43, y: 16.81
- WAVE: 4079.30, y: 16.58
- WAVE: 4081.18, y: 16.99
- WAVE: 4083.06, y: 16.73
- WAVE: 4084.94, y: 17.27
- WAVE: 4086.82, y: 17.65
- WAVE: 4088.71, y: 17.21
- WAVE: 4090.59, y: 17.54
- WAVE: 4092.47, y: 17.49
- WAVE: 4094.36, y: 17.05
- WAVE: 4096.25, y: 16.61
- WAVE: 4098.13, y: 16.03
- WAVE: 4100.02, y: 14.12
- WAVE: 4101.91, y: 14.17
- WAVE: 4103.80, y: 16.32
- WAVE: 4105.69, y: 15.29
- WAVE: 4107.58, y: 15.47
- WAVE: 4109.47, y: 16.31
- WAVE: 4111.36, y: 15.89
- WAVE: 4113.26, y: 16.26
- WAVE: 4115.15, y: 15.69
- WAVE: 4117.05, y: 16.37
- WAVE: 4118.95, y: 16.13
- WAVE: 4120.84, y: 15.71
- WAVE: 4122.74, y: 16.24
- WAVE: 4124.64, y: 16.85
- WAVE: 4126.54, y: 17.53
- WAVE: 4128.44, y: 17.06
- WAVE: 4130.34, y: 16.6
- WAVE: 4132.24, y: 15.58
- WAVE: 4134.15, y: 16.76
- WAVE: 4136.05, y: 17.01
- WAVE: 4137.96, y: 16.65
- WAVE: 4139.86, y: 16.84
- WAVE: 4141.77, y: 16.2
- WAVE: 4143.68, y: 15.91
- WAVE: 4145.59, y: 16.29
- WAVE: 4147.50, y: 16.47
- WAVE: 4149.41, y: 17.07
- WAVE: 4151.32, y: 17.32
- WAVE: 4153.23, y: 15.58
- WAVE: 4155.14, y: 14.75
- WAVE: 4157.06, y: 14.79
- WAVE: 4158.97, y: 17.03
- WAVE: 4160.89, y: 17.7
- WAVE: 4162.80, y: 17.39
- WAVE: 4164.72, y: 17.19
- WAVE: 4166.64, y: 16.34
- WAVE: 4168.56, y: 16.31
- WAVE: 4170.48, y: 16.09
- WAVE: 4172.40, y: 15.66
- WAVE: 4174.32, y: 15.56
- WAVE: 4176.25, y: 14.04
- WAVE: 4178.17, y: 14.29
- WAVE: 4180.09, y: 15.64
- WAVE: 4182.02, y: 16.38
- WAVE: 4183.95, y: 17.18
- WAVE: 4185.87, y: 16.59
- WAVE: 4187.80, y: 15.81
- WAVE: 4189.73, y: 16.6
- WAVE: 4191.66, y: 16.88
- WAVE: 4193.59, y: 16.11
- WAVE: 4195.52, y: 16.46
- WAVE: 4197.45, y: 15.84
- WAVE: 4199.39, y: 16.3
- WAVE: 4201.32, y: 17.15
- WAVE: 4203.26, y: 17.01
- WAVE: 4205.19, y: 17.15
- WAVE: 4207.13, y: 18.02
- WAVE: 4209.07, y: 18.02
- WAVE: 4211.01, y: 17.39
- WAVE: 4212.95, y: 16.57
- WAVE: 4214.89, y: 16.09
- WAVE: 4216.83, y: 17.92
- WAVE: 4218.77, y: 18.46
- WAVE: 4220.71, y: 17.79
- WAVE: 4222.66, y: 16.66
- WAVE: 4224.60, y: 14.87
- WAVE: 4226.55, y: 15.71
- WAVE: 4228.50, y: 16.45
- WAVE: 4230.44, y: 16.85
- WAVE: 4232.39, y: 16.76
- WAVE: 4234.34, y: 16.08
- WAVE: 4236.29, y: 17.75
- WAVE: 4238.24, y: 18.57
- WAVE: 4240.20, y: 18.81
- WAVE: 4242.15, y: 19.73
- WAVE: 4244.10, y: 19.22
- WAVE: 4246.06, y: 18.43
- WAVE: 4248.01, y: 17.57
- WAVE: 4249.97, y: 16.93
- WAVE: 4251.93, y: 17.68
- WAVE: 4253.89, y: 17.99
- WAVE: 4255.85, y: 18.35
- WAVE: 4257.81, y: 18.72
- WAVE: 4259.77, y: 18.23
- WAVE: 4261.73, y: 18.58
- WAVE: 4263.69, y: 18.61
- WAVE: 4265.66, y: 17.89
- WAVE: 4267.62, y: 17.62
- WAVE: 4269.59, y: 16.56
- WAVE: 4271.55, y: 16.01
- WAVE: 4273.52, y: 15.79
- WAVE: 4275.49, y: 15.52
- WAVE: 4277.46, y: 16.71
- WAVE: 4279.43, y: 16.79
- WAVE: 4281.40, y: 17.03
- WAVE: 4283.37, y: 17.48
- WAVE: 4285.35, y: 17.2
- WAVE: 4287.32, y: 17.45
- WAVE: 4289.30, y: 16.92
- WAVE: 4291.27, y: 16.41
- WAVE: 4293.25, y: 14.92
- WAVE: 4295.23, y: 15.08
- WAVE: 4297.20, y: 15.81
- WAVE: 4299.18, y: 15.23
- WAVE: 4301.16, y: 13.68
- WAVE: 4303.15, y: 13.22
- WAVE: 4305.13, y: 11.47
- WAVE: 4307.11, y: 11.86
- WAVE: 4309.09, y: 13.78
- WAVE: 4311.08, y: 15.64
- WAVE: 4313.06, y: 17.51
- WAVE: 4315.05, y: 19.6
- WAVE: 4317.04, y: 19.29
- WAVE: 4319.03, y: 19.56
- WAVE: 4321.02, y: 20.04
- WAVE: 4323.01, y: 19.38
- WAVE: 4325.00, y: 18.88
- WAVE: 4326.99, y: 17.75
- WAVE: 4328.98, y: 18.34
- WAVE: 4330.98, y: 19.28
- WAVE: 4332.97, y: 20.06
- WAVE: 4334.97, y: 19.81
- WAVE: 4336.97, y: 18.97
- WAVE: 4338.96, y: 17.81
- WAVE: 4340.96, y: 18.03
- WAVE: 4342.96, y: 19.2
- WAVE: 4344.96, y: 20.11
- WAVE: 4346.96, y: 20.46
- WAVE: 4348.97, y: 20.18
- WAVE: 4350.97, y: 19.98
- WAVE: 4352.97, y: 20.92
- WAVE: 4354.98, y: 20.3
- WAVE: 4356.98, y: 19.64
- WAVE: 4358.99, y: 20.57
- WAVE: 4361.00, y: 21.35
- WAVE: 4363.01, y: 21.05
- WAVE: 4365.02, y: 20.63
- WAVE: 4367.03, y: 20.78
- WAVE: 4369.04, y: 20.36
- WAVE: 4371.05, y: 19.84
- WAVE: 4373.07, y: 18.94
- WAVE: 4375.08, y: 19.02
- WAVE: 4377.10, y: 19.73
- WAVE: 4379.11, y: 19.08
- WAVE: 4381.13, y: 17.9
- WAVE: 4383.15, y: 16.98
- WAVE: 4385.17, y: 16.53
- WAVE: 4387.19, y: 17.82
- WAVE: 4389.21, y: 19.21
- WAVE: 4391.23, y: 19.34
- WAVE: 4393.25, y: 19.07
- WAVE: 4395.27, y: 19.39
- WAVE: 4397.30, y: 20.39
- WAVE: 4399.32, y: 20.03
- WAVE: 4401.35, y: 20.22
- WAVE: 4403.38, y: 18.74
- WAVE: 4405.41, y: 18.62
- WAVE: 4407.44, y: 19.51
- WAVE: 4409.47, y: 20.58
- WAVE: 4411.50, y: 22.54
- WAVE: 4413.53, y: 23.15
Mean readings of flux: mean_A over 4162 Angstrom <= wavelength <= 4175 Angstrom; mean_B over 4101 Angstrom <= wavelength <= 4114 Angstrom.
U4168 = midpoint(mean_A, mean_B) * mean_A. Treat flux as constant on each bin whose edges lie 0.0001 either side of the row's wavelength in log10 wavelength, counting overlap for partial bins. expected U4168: 262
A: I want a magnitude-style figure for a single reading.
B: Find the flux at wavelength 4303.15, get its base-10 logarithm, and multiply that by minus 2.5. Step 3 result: -2.80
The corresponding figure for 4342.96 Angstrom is -3.21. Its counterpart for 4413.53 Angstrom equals -3.41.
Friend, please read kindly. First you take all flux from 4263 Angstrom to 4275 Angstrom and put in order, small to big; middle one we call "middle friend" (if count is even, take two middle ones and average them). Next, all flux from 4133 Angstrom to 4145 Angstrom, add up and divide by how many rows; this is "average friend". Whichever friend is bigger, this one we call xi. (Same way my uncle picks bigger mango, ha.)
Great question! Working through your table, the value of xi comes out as 17.1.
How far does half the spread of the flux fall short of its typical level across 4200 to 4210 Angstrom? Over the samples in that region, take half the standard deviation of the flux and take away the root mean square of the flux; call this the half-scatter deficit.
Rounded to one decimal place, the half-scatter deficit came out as -17.2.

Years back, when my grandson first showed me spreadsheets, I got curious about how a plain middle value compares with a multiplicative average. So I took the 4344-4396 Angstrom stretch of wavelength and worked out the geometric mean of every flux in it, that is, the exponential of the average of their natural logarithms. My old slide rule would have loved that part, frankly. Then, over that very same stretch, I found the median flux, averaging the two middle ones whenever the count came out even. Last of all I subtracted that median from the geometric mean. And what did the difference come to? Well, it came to -0.24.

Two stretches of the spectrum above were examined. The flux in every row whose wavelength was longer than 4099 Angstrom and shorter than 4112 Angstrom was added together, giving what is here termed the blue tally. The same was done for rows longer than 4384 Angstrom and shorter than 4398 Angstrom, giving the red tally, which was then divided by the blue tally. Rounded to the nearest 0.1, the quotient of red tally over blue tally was 1.2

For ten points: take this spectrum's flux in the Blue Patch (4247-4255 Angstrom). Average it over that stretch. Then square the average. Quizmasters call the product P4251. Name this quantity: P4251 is 308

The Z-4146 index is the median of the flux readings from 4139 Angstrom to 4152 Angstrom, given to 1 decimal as 16.5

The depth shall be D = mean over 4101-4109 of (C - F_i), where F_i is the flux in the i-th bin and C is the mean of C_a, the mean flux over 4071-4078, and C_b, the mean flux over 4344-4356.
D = 3.2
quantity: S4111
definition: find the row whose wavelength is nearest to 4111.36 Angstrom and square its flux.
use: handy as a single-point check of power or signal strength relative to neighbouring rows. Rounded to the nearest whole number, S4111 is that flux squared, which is 252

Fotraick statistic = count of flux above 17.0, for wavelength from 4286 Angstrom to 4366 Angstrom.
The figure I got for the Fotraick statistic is 28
